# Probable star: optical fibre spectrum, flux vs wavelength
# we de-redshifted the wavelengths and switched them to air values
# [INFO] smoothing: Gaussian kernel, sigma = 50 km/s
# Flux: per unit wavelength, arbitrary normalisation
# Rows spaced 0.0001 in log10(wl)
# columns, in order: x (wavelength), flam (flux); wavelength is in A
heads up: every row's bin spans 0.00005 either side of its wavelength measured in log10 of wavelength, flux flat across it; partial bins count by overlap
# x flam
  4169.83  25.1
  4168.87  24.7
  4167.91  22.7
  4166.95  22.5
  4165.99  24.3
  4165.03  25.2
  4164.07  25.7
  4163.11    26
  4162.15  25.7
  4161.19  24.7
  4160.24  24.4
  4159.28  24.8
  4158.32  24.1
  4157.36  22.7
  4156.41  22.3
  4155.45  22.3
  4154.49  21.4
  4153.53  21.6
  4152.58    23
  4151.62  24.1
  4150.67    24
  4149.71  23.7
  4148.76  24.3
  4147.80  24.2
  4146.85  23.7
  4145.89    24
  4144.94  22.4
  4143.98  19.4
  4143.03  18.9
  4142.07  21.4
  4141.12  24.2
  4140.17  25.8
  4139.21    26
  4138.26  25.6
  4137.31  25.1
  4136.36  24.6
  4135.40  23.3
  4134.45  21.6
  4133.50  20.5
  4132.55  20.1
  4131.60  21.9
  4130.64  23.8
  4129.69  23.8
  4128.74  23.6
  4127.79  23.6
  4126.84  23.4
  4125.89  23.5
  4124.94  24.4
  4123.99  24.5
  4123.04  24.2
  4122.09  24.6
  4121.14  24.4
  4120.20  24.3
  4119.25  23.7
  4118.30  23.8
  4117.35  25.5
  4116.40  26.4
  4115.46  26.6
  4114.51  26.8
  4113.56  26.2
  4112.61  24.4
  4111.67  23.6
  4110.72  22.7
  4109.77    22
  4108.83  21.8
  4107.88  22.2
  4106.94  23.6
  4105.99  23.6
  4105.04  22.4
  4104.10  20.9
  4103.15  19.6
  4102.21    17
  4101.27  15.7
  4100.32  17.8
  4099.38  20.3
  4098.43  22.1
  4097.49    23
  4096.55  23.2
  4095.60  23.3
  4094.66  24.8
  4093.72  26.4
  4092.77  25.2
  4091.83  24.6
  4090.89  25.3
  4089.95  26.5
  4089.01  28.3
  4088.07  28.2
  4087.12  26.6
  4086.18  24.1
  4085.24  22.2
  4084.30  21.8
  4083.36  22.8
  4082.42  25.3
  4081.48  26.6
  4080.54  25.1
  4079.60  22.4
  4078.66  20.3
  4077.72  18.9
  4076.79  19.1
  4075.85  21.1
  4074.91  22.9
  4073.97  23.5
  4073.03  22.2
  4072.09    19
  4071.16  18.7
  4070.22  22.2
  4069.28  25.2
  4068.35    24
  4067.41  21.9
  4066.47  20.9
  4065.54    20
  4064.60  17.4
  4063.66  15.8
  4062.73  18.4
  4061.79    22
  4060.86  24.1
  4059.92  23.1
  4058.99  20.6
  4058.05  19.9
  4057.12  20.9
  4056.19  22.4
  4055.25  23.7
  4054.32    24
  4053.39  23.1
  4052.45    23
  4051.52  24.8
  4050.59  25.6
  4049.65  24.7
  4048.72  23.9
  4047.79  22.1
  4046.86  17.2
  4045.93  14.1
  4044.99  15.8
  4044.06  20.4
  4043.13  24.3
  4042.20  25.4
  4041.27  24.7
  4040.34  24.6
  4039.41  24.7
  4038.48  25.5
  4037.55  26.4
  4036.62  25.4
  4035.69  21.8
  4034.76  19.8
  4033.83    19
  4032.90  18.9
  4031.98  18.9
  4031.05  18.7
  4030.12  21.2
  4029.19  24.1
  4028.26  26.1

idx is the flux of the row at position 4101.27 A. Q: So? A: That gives 15.7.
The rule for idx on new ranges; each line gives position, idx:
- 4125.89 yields 23.5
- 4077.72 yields 18.9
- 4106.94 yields 23.6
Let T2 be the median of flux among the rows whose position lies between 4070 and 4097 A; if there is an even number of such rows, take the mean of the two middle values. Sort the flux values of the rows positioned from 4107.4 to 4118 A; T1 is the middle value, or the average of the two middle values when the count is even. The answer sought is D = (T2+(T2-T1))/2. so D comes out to 11.1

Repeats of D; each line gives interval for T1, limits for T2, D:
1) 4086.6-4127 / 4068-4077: 10.3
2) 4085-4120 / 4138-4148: 12.2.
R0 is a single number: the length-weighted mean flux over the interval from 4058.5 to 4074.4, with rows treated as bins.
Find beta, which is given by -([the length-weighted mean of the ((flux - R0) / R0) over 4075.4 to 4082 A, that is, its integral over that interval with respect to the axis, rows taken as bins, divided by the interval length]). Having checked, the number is -0.04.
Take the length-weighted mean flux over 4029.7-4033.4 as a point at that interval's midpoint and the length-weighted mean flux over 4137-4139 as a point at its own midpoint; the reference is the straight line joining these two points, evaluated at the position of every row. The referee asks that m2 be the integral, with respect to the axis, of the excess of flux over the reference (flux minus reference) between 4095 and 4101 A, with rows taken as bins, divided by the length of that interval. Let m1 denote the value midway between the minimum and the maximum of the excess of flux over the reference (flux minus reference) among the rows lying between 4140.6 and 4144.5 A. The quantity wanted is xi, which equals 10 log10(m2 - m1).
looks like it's 3.9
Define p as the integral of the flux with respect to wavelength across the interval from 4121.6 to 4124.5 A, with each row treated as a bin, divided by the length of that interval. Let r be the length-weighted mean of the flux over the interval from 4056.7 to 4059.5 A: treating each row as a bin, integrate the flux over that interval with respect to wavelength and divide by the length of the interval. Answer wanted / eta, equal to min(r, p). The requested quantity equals 20.5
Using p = 24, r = 20.5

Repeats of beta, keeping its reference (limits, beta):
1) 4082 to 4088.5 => -0.16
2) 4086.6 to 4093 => -0.25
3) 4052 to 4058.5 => -0.06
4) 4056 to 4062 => -0.03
